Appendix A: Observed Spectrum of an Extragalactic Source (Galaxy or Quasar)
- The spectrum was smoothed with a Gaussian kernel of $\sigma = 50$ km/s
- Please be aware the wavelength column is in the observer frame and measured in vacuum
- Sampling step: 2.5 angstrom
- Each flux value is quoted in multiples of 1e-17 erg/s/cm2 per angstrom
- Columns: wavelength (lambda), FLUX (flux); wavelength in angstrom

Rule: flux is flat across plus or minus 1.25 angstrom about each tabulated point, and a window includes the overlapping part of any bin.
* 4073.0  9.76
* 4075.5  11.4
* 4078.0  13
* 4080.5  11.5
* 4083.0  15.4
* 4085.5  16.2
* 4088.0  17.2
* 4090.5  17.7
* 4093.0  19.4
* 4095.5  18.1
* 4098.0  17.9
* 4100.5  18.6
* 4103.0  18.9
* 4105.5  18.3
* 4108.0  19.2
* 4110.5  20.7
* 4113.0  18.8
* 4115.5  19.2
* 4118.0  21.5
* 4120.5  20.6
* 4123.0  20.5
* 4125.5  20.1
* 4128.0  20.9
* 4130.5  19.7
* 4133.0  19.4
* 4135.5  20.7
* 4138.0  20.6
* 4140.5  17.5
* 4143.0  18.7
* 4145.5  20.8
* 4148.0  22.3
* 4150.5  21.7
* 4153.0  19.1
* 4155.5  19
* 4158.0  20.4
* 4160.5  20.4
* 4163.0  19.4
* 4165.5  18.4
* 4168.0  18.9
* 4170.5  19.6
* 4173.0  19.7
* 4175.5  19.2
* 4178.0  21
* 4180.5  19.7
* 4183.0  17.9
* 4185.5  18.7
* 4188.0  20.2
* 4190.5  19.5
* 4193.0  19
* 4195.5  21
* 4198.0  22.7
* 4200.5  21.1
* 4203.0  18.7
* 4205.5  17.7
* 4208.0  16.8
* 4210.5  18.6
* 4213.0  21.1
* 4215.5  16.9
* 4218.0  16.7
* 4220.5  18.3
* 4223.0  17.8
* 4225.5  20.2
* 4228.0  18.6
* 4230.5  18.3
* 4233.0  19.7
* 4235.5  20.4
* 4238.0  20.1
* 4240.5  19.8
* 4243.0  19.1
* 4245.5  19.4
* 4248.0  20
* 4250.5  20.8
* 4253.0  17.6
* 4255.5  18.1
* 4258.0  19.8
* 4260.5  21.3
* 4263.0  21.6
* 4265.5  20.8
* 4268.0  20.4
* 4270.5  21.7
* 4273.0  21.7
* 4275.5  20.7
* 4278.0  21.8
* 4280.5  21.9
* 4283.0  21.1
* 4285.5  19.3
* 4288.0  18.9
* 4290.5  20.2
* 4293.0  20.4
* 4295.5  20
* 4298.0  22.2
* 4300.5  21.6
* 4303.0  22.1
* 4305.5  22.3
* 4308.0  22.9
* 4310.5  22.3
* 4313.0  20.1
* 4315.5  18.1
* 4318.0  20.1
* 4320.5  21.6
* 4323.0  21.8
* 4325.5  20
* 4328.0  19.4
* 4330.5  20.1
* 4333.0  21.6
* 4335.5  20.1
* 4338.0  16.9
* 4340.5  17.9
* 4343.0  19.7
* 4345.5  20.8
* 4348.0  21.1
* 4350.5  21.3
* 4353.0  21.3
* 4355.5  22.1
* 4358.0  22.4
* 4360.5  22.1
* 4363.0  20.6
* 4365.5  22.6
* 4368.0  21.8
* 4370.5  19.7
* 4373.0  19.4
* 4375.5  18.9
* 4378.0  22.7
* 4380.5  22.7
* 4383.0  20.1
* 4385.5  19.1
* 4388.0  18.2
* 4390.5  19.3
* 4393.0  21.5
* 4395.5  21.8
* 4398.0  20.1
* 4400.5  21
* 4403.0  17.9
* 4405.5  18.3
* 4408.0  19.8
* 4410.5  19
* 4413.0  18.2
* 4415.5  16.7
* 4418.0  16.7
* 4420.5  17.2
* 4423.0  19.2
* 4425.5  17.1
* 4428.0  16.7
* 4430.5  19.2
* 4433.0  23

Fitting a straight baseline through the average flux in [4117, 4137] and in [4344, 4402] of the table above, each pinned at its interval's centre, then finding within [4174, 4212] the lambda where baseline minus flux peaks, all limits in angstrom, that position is 4208.0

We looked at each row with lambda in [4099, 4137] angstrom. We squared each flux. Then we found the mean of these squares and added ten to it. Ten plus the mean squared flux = 403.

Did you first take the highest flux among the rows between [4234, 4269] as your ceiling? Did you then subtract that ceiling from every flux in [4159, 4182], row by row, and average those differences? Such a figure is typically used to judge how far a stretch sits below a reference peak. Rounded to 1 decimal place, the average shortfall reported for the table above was -2.0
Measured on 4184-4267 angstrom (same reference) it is -2.2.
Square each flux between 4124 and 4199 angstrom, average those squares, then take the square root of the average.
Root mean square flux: 19.9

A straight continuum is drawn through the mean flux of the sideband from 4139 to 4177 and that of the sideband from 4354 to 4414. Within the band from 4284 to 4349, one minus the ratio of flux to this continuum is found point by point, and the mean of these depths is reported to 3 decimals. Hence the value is -0.013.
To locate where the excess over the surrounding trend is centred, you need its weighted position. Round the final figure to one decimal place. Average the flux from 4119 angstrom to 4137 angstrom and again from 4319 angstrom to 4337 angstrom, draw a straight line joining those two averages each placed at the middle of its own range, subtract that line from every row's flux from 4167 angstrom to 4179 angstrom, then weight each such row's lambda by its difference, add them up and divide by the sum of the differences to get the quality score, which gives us 4170.2 angstrom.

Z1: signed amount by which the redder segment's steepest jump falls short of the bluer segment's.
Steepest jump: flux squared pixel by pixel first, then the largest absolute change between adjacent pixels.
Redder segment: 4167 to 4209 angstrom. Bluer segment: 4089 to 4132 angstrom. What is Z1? -2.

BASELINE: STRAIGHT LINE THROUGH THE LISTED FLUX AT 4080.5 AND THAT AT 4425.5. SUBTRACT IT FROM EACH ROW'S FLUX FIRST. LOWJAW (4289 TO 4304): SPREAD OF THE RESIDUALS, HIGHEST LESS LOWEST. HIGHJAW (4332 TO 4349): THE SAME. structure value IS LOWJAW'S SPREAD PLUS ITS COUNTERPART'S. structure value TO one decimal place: 6.9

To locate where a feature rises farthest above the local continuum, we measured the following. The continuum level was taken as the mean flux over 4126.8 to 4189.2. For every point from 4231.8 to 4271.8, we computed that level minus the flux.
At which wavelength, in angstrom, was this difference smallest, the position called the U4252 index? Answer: 4270.5 angstrom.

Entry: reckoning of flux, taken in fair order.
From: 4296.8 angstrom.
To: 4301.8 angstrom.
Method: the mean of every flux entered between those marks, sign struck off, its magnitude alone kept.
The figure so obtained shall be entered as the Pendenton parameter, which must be 21.9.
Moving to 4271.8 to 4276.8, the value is 21.2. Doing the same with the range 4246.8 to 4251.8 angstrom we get 20.4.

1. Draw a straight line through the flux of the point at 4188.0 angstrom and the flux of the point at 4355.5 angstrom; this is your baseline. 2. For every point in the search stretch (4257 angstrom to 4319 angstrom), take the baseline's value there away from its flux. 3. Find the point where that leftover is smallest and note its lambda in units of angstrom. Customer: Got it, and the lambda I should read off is 4315.5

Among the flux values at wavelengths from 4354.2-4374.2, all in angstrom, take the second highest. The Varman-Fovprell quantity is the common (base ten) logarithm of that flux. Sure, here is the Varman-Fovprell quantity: 1.35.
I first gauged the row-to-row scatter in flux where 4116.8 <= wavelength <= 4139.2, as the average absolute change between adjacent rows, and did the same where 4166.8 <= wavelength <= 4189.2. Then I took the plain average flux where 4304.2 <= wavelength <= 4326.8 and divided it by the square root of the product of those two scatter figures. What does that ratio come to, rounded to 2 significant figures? 26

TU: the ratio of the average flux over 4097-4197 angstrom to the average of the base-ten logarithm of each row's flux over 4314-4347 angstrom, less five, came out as 10.2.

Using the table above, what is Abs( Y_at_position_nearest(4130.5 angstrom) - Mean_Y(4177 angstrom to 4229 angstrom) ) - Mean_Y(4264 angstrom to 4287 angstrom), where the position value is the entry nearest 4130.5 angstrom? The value -20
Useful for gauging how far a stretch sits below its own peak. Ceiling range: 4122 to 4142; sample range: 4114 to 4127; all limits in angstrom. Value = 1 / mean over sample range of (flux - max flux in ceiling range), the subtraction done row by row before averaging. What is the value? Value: -1.9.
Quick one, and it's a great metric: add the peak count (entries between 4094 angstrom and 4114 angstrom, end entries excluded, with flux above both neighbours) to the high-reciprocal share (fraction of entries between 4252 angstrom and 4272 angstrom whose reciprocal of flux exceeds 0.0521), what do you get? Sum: 2.25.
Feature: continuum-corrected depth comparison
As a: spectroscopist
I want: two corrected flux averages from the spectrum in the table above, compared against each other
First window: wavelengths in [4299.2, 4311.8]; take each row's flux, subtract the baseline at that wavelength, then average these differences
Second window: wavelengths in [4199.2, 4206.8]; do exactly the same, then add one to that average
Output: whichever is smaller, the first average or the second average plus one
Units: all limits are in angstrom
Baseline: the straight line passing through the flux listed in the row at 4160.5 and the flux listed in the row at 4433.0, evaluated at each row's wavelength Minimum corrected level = -0.6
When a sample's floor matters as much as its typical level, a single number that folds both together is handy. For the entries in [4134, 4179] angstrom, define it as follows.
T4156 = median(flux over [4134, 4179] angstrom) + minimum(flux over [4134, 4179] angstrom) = 37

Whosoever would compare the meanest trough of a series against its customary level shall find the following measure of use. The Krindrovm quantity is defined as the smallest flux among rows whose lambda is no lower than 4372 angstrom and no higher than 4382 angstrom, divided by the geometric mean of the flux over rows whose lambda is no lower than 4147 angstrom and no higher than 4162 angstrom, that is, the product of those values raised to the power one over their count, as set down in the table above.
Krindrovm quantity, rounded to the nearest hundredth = 0.92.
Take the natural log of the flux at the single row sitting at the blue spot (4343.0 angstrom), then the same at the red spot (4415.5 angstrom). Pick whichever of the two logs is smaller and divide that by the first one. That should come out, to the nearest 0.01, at 0.94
